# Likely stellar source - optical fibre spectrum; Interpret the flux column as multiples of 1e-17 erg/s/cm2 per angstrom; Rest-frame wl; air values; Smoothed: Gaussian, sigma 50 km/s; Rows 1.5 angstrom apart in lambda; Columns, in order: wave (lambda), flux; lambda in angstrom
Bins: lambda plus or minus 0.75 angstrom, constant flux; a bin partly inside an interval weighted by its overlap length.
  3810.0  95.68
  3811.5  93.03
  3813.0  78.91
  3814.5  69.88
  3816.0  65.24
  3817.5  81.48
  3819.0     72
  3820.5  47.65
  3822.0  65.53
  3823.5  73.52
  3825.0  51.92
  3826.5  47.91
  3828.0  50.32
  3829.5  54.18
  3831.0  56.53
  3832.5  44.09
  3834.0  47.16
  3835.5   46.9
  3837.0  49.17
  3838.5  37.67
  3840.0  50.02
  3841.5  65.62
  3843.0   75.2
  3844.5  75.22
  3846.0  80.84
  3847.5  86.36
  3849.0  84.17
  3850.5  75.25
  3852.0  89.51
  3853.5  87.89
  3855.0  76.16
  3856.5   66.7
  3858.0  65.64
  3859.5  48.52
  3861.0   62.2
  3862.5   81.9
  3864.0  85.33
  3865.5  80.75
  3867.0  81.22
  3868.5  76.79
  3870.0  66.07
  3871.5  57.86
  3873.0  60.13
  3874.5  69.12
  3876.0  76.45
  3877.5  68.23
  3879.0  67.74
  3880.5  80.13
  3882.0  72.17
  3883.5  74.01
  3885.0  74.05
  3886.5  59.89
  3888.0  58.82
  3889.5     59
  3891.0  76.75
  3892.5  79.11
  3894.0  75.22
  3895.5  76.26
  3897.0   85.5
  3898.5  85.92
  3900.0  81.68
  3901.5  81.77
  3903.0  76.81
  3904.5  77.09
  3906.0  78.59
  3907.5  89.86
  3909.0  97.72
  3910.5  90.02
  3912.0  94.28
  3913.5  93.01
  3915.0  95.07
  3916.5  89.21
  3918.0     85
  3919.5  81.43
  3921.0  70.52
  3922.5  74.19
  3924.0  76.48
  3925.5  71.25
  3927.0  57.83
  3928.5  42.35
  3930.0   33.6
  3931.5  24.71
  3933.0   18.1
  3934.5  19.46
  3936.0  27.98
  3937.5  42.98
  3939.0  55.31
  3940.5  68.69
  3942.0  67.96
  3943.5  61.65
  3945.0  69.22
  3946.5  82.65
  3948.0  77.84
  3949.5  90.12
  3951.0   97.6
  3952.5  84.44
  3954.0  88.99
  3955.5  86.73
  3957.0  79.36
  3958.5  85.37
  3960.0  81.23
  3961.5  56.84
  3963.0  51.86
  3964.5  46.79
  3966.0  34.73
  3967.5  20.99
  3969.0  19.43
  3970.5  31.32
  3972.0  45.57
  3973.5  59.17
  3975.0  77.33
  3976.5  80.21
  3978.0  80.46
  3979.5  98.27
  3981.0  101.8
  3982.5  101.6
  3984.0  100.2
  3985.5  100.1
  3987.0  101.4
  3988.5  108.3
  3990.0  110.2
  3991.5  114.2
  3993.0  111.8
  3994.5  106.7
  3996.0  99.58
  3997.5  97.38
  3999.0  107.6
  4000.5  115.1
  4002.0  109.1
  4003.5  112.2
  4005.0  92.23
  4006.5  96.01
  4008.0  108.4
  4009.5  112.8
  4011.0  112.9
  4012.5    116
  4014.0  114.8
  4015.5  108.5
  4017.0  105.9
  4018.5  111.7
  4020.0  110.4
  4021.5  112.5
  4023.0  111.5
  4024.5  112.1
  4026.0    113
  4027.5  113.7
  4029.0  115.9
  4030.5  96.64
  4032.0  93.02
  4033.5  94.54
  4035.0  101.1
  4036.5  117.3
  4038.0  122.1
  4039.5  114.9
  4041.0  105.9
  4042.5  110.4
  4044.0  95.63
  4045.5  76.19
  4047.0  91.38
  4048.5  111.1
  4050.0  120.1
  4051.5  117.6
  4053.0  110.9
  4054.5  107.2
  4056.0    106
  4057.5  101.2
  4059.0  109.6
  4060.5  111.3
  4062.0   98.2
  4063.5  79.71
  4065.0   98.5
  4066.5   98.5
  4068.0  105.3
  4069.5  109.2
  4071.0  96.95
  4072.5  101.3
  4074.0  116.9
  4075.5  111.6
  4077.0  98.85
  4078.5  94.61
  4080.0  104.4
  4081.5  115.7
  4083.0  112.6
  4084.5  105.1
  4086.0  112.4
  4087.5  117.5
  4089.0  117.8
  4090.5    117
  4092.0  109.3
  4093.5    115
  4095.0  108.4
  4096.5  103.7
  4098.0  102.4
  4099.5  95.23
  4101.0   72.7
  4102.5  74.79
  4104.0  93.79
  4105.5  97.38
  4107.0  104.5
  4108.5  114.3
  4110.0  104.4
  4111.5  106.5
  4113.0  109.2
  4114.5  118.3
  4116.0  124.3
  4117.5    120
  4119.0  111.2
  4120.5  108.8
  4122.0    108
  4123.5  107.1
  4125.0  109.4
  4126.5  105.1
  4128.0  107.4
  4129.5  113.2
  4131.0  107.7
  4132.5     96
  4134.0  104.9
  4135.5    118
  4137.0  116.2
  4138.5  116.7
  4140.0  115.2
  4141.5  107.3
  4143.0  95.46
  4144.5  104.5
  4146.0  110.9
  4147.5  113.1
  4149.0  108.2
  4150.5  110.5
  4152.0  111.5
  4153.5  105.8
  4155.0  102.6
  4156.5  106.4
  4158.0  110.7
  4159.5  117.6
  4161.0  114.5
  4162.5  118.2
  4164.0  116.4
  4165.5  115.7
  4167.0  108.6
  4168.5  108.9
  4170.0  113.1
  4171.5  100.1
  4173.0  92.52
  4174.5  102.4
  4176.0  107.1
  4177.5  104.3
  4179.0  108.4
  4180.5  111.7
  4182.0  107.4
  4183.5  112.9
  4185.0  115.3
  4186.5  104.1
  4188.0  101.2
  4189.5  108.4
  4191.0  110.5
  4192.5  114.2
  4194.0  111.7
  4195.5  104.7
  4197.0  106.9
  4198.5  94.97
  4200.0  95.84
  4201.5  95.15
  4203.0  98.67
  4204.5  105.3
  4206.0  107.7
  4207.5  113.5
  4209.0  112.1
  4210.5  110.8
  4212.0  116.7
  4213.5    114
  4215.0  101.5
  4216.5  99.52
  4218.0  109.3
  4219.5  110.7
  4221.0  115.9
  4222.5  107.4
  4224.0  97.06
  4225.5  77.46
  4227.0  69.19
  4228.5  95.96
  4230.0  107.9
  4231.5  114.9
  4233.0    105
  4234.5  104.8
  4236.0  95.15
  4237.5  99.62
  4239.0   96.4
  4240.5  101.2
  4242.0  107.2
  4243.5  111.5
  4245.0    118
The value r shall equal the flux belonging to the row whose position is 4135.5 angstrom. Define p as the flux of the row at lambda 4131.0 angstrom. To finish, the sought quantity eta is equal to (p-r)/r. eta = -0.09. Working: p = 107.7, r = 118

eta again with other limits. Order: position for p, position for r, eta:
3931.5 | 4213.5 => -0.78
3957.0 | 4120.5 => -0.27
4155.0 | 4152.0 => -0.08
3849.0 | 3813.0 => 0.07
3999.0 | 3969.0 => 4.54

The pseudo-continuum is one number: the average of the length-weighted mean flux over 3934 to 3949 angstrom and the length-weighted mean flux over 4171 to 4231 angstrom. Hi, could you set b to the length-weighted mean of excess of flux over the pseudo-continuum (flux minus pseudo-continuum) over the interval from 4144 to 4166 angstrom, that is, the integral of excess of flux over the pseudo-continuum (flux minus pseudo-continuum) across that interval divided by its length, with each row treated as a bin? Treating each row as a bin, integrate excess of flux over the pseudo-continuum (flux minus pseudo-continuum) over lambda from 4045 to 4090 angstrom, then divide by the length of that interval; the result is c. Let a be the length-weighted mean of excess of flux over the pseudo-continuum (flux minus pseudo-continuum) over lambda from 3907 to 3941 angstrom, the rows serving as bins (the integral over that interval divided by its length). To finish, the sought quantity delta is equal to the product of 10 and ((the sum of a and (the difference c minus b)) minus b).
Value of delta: -518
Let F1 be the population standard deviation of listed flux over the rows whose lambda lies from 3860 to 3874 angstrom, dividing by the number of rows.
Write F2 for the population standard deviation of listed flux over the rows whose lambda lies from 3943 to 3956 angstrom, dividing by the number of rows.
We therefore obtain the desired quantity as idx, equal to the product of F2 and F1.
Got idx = 106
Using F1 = 10.2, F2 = 10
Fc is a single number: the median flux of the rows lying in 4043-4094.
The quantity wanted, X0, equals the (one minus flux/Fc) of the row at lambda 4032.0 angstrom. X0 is 0.14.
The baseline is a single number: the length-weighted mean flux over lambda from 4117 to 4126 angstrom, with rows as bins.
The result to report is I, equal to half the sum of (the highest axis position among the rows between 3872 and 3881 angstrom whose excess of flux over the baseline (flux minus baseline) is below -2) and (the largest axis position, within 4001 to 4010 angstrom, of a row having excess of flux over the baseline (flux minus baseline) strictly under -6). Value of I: 3943.5 angstrom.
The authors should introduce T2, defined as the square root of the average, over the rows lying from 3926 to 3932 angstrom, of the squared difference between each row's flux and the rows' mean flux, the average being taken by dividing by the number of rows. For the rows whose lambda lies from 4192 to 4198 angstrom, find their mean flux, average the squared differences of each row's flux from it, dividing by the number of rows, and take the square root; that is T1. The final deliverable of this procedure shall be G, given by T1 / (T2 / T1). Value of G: 1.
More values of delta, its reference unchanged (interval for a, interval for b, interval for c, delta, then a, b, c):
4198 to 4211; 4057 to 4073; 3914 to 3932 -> -302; 22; 19.3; -14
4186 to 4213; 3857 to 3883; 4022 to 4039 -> 736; 25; -11.0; 27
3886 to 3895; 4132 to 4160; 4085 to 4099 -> -385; -13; 27.5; 30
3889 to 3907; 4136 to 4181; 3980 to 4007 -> -354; -3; 27.6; 23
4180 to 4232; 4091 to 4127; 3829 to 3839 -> -573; 24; 23.7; -34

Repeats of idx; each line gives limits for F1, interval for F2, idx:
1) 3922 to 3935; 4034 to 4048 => 309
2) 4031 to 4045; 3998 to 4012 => 76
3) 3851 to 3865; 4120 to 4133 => 57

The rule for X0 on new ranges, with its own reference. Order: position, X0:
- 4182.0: 0.01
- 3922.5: 0.31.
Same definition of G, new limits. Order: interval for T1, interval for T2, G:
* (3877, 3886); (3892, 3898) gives 4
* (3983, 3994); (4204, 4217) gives 5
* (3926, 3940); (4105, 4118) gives 23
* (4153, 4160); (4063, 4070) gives 3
